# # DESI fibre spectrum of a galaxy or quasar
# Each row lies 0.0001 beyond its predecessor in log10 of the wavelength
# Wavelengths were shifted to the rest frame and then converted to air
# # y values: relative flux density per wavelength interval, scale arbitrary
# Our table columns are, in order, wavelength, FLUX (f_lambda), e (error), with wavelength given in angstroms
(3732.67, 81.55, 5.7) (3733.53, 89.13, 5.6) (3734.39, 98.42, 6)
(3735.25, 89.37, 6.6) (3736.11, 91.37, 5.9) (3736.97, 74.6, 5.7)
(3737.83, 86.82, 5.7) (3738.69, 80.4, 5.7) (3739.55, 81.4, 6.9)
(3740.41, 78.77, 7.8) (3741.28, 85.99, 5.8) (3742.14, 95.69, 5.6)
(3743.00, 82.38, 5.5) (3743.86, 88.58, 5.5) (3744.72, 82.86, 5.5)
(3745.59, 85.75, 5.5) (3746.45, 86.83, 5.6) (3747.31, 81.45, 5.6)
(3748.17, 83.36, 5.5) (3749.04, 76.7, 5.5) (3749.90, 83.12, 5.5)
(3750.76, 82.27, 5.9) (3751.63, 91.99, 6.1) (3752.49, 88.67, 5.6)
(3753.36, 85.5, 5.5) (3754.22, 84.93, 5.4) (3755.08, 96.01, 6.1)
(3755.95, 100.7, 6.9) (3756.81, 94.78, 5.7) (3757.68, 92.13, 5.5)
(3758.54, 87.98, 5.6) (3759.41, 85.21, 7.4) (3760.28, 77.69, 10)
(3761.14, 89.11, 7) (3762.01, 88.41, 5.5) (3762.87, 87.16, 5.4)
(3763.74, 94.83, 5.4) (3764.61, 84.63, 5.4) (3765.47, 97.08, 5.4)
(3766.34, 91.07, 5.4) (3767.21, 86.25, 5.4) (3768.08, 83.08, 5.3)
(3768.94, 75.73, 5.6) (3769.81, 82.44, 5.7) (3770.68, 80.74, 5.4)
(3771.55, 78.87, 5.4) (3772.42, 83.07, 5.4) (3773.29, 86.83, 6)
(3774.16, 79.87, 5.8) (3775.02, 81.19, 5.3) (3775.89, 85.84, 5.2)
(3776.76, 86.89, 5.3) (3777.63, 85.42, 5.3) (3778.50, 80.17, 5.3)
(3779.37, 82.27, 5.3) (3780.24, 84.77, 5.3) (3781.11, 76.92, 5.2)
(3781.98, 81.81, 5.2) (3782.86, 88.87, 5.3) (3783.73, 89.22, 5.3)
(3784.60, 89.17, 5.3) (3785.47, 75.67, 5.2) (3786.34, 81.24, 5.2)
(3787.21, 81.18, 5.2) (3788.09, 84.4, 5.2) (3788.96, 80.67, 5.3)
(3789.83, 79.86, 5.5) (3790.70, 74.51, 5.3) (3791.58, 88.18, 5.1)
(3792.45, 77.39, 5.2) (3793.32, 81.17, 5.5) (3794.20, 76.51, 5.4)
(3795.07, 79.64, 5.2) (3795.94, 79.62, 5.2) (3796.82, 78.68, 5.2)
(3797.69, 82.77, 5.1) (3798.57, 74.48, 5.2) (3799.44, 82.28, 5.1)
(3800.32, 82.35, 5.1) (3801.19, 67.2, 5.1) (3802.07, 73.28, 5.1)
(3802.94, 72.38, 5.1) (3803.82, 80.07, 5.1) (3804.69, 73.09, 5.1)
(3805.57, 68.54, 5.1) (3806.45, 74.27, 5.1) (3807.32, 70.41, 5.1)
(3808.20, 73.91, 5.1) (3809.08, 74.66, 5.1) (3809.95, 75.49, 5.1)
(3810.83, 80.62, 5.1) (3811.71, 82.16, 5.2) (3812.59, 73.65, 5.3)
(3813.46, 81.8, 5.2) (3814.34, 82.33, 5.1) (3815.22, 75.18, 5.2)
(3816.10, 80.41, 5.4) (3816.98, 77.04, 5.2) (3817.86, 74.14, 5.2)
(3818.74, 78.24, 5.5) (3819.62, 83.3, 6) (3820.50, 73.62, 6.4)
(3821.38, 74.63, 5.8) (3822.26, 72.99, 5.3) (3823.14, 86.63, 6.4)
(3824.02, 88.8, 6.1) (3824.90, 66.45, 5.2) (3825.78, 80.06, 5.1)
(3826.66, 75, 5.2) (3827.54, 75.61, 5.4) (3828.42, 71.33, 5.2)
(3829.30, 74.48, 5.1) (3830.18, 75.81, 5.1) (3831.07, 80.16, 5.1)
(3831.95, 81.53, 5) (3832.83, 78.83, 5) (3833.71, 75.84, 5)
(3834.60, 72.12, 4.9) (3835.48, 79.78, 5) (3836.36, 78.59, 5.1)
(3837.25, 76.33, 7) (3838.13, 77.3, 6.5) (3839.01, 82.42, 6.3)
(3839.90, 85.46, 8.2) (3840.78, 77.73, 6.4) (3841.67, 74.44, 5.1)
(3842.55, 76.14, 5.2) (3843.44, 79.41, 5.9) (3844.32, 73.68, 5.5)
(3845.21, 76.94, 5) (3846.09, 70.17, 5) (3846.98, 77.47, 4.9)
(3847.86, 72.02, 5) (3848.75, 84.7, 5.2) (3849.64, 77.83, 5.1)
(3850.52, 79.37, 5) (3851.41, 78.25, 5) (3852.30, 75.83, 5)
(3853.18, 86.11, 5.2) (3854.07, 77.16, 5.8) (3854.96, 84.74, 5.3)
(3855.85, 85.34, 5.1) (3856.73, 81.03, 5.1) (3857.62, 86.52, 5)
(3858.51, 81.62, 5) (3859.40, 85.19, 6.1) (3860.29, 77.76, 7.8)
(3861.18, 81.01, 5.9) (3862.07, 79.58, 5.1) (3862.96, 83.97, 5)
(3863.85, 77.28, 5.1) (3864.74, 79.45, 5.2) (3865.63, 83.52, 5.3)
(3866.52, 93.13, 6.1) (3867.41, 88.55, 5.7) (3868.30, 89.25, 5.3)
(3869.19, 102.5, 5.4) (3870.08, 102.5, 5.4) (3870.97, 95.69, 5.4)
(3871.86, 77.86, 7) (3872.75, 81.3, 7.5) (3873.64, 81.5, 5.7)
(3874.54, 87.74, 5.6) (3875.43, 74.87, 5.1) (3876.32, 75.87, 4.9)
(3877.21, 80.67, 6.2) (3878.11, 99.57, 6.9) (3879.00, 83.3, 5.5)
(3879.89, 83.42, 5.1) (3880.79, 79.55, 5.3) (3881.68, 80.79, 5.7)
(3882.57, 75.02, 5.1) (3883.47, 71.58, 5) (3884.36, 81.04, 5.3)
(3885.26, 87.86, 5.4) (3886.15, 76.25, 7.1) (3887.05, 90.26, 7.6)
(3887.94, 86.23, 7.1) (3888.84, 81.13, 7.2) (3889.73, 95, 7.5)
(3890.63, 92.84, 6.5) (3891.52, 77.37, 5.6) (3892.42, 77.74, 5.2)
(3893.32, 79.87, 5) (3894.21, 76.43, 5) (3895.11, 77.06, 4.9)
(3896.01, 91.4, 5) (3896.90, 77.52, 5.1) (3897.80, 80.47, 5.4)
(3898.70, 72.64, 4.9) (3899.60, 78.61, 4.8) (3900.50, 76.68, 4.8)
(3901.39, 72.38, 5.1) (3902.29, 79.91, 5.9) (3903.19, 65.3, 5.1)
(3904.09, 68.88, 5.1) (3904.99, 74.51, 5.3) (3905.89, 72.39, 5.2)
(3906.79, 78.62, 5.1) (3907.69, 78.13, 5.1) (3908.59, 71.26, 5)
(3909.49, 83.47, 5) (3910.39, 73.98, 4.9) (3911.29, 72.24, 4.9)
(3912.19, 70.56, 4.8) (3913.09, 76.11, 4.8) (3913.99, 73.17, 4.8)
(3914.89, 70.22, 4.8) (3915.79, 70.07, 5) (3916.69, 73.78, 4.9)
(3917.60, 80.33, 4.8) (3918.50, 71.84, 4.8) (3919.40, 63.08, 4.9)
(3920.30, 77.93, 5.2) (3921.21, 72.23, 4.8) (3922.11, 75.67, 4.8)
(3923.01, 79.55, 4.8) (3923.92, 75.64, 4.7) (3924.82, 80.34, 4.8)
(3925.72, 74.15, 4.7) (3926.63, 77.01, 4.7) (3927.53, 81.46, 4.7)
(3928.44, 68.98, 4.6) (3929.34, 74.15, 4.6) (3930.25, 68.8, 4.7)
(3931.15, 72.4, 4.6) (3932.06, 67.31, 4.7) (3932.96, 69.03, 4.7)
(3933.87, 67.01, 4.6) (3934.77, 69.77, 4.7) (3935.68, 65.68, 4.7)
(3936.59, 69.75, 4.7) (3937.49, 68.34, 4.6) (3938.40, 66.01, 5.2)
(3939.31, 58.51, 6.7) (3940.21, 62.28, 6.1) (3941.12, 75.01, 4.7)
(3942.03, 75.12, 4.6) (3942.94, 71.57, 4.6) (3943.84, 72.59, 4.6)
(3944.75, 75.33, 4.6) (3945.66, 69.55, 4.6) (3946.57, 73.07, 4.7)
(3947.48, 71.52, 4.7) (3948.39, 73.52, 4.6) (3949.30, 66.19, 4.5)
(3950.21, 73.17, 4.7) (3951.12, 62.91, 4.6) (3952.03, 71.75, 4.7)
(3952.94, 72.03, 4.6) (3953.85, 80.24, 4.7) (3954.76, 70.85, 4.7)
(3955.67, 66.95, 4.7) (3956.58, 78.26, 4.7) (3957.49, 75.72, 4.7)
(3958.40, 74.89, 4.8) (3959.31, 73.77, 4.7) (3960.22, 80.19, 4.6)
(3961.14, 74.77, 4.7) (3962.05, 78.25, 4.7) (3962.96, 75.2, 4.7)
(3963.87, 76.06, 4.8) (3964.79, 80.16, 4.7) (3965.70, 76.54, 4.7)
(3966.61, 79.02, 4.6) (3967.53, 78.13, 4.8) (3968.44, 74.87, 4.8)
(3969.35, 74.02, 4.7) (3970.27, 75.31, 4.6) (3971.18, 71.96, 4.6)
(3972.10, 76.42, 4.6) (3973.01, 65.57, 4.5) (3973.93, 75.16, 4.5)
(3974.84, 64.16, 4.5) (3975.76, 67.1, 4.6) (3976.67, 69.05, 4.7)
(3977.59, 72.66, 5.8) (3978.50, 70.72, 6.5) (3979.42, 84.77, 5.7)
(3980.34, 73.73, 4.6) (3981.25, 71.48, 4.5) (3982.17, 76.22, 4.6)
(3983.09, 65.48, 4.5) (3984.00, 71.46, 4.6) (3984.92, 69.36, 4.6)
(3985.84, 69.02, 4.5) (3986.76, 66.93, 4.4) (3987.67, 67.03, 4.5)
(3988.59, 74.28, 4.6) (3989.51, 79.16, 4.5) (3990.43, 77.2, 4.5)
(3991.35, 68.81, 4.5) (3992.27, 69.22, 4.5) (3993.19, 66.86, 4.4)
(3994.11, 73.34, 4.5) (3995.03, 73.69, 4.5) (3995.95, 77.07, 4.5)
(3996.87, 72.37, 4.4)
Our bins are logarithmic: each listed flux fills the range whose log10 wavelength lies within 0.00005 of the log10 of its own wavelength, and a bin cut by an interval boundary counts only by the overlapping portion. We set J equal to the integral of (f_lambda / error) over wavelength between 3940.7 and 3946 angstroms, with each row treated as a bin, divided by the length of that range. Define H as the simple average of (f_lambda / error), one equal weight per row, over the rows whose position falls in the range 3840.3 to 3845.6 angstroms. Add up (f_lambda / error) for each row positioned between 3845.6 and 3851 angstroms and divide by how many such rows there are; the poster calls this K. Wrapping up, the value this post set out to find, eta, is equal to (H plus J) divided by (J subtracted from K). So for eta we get -50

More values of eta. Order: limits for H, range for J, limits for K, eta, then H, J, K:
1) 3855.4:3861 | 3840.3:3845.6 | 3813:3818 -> 25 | 15.0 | 13.9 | 15.0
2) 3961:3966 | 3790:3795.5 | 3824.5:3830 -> -37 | 16.3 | 15.1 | 14.2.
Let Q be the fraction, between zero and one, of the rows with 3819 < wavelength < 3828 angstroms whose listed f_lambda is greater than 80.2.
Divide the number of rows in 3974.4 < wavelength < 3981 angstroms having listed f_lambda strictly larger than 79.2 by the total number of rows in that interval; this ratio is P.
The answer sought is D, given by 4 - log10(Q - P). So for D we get 4.80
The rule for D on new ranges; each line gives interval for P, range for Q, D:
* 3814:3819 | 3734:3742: 4.35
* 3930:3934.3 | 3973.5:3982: 4.95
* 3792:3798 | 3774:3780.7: 4.75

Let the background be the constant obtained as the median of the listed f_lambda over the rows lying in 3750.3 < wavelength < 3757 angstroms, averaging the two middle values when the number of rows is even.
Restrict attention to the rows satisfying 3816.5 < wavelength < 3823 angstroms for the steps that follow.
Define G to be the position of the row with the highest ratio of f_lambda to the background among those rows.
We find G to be 3819.62 angstroms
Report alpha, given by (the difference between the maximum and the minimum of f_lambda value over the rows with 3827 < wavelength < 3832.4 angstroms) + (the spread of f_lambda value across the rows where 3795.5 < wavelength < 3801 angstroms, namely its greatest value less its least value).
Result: 18.5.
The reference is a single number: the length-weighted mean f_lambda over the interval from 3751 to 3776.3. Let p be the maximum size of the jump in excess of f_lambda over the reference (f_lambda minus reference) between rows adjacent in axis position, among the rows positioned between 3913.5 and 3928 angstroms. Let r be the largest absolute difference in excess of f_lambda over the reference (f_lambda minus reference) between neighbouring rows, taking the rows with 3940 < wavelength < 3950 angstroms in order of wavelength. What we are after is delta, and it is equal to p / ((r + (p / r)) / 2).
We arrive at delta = 2.1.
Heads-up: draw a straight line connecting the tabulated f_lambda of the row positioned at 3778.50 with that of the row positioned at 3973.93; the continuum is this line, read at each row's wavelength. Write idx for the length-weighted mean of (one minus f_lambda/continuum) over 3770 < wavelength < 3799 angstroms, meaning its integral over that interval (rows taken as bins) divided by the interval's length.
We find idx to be -0.022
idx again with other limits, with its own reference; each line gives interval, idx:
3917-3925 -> 0.020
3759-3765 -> -0.076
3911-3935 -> 0.044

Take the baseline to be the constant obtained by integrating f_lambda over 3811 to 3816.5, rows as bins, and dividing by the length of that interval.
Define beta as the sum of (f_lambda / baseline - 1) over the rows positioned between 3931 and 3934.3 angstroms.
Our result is -0.5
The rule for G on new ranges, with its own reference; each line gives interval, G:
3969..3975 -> 3972.10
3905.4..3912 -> 3909.49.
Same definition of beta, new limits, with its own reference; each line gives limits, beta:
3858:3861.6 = 0.1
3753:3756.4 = 0.6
